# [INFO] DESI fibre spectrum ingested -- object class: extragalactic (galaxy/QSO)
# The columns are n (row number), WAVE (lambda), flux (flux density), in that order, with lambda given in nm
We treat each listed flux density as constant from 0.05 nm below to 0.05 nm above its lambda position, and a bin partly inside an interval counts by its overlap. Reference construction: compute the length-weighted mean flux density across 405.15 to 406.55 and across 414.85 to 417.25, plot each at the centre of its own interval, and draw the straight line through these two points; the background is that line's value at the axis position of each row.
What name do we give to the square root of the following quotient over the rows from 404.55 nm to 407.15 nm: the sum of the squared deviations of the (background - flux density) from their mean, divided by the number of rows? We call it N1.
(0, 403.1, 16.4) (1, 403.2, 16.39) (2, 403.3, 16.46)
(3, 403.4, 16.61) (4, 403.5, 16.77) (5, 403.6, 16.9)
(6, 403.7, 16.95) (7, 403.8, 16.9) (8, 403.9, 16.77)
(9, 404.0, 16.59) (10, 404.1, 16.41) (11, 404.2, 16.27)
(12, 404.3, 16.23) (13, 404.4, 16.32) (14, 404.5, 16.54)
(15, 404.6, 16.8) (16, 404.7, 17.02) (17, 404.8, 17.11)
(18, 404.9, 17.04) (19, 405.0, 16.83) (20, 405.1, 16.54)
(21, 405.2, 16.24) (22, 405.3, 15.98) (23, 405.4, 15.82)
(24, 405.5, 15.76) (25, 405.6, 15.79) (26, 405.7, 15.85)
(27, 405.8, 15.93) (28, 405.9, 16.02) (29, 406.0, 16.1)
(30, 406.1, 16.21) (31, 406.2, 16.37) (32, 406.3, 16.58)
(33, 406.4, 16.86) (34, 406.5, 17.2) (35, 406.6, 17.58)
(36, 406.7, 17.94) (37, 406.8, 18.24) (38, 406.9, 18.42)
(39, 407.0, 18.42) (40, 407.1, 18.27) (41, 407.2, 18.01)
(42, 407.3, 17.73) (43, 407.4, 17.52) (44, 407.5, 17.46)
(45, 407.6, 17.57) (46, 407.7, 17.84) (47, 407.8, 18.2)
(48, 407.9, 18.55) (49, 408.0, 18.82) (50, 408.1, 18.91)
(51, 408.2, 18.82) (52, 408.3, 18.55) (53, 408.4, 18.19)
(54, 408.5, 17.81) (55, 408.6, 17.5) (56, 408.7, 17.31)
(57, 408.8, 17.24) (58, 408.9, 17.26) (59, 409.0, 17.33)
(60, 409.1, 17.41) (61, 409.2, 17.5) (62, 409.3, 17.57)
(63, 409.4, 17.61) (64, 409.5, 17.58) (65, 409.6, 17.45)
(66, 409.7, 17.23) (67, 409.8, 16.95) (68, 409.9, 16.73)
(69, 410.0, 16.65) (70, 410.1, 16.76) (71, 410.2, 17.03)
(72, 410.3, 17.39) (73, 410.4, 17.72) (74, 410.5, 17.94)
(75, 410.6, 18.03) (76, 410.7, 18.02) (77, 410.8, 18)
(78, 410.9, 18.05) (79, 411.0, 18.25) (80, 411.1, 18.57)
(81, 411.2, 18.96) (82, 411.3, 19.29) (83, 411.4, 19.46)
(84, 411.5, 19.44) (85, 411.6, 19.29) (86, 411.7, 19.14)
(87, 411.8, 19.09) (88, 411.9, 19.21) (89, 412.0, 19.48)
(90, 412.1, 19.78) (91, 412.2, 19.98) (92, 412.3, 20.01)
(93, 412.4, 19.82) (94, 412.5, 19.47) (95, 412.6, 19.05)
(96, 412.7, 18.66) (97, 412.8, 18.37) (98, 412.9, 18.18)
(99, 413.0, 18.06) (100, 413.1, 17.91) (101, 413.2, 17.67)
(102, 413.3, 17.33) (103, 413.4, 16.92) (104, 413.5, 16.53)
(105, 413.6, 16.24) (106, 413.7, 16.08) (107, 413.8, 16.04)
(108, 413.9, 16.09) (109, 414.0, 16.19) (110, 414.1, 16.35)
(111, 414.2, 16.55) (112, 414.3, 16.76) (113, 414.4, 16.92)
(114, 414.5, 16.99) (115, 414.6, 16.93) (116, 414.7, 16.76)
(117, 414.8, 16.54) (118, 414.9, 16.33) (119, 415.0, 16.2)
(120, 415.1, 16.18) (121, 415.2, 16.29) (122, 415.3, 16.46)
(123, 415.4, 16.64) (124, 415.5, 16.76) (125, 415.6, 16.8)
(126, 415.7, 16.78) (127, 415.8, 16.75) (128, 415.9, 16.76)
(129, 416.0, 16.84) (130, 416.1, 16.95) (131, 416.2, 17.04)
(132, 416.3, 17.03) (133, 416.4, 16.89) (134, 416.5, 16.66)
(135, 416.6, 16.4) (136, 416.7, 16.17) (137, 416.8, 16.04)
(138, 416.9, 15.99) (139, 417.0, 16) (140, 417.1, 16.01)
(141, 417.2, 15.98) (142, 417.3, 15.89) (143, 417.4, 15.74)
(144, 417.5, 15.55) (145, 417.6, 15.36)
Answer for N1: 0.85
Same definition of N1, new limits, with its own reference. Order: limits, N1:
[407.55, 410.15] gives 0.66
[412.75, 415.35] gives 0.70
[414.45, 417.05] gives 0.34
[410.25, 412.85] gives 0.73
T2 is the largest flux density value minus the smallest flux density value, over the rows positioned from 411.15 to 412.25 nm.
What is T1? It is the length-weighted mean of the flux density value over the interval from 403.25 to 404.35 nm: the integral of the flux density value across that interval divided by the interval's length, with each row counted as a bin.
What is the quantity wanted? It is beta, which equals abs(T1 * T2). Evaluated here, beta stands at 17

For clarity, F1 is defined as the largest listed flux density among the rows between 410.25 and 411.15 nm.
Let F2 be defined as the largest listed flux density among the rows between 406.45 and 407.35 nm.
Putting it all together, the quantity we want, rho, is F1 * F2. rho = 342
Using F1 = 18.57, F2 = 18.42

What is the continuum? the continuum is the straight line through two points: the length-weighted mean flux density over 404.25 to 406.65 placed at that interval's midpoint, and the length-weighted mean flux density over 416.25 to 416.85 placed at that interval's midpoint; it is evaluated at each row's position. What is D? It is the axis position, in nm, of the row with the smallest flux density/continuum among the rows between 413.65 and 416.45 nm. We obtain 413.8 nm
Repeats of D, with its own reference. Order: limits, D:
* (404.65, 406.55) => 405.5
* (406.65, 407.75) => 407.5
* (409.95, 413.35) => 410.0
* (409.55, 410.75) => 410.0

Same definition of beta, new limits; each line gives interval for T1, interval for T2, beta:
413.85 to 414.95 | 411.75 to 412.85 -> 27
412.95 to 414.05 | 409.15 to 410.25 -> 16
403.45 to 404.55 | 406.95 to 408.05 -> 23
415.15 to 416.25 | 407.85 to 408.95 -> 28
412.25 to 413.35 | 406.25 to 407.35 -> 34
